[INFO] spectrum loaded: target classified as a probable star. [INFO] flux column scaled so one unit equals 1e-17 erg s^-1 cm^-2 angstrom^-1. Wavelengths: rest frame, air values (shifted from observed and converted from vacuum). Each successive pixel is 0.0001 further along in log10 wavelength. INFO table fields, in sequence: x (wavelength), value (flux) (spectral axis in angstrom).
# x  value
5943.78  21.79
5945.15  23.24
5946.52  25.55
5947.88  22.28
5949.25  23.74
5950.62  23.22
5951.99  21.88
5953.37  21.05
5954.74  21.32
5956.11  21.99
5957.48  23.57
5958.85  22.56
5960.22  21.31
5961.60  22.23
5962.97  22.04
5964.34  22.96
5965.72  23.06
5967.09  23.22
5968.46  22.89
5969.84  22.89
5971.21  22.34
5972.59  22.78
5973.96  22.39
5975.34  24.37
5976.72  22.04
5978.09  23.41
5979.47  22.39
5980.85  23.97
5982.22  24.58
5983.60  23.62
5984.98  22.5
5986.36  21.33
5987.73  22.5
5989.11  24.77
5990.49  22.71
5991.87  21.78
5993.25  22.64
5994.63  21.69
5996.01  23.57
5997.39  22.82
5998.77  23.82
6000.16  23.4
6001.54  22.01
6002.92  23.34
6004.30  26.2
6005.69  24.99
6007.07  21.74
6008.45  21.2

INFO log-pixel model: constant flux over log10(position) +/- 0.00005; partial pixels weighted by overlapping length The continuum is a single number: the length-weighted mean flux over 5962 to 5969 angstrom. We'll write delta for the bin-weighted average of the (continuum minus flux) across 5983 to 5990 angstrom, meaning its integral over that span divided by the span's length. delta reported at -0.10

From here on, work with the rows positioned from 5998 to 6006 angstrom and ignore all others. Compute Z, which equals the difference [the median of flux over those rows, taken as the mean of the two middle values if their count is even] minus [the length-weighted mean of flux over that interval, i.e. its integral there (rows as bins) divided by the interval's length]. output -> -0.3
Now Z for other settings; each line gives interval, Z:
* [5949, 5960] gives 0.0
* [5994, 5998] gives 0.1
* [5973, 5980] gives -0.5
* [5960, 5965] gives -0.1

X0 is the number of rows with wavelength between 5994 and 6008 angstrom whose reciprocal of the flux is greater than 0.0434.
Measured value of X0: 4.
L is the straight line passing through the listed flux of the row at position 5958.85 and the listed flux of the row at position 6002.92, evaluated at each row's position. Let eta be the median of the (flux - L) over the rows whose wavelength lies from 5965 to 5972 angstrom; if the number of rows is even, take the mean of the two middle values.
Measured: 0.2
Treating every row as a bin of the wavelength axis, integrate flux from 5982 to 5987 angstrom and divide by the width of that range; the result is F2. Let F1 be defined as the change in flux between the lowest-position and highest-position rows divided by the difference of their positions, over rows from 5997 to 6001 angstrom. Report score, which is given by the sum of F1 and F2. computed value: 23.1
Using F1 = 0.21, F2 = 22.8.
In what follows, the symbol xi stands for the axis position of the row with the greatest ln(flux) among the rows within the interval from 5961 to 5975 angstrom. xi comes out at 5967.09 angstrom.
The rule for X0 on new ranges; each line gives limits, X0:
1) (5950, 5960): 5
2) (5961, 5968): 3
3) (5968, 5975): 5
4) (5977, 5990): 4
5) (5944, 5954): 3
